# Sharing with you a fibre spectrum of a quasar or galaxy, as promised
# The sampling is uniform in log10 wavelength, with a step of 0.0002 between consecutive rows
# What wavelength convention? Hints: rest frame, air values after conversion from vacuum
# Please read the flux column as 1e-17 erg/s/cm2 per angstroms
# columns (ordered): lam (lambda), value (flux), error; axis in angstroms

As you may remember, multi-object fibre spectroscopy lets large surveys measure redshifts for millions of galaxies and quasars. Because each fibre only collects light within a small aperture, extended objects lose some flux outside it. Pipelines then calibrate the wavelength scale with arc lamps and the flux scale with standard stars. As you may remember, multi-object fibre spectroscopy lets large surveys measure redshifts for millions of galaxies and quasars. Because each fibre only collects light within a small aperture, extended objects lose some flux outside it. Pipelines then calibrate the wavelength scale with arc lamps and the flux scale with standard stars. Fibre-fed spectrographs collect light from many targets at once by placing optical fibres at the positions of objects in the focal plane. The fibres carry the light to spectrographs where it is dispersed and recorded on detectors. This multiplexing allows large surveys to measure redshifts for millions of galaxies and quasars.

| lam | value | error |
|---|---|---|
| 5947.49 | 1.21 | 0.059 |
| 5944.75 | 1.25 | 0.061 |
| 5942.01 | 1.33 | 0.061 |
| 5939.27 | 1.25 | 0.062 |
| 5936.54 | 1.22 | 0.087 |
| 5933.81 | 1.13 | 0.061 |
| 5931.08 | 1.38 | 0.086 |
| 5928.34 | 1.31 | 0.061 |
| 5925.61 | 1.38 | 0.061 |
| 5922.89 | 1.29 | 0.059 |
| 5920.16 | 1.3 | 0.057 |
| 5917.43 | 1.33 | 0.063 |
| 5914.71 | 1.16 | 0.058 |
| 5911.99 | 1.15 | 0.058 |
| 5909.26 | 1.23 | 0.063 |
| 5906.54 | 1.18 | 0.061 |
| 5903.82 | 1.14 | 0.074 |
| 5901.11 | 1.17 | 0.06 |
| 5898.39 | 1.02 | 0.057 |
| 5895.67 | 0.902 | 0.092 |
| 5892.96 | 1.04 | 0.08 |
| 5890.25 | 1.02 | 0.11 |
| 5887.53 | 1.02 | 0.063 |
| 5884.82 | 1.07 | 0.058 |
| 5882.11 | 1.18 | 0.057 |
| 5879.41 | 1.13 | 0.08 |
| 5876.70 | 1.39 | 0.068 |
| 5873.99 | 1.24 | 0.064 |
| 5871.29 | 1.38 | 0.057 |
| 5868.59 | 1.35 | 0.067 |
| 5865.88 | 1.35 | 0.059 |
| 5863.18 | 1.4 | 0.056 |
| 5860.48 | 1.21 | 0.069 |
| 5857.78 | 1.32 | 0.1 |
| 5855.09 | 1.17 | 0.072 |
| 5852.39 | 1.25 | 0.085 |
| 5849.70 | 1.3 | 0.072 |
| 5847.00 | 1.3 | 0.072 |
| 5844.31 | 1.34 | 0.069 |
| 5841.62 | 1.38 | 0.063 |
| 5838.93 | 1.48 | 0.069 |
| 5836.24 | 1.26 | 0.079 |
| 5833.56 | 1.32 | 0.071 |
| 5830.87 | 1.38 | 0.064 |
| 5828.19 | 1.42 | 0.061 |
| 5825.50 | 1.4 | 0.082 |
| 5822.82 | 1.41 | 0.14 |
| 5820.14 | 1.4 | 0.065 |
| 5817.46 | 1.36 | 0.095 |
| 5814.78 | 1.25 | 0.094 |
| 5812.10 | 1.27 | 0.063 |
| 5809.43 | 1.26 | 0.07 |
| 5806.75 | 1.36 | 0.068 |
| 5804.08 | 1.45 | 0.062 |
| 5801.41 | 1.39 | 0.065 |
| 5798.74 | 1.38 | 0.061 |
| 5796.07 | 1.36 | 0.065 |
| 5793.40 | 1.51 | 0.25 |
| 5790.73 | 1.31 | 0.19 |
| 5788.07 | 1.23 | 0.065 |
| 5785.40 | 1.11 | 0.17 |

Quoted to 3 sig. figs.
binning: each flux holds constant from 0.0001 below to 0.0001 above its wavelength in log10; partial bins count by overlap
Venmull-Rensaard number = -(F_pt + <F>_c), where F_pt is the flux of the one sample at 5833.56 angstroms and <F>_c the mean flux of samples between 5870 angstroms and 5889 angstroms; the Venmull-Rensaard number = -2.52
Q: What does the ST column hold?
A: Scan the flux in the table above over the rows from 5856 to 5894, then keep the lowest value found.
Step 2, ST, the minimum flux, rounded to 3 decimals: 1.020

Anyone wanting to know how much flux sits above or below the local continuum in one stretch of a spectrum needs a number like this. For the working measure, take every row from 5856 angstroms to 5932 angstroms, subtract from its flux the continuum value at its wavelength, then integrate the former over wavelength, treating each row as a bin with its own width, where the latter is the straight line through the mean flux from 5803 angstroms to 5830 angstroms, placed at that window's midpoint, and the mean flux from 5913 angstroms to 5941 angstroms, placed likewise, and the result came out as -6.4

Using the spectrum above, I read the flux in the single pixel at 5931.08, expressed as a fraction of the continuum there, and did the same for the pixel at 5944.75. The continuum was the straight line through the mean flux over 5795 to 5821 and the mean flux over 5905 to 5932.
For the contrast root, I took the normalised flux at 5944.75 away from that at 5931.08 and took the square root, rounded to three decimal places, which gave 0.309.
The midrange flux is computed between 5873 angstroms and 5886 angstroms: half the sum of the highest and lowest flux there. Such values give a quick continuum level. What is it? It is 1.23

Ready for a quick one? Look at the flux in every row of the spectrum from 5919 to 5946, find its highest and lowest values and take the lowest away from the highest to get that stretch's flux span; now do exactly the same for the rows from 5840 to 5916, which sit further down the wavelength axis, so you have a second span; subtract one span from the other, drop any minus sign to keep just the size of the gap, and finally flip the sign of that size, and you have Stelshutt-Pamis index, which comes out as -0.25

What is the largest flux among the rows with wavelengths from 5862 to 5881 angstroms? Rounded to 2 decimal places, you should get 1.40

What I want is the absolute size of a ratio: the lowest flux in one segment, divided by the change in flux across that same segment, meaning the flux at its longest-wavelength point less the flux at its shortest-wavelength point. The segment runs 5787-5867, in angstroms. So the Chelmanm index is 10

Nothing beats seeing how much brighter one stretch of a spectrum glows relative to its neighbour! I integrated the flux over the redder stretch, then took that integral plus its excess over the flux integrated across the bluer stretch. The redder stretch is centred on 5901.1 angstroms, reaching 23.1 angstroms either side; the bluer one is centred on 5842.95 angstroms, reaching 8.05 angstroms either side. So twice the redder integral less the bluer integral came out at 83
